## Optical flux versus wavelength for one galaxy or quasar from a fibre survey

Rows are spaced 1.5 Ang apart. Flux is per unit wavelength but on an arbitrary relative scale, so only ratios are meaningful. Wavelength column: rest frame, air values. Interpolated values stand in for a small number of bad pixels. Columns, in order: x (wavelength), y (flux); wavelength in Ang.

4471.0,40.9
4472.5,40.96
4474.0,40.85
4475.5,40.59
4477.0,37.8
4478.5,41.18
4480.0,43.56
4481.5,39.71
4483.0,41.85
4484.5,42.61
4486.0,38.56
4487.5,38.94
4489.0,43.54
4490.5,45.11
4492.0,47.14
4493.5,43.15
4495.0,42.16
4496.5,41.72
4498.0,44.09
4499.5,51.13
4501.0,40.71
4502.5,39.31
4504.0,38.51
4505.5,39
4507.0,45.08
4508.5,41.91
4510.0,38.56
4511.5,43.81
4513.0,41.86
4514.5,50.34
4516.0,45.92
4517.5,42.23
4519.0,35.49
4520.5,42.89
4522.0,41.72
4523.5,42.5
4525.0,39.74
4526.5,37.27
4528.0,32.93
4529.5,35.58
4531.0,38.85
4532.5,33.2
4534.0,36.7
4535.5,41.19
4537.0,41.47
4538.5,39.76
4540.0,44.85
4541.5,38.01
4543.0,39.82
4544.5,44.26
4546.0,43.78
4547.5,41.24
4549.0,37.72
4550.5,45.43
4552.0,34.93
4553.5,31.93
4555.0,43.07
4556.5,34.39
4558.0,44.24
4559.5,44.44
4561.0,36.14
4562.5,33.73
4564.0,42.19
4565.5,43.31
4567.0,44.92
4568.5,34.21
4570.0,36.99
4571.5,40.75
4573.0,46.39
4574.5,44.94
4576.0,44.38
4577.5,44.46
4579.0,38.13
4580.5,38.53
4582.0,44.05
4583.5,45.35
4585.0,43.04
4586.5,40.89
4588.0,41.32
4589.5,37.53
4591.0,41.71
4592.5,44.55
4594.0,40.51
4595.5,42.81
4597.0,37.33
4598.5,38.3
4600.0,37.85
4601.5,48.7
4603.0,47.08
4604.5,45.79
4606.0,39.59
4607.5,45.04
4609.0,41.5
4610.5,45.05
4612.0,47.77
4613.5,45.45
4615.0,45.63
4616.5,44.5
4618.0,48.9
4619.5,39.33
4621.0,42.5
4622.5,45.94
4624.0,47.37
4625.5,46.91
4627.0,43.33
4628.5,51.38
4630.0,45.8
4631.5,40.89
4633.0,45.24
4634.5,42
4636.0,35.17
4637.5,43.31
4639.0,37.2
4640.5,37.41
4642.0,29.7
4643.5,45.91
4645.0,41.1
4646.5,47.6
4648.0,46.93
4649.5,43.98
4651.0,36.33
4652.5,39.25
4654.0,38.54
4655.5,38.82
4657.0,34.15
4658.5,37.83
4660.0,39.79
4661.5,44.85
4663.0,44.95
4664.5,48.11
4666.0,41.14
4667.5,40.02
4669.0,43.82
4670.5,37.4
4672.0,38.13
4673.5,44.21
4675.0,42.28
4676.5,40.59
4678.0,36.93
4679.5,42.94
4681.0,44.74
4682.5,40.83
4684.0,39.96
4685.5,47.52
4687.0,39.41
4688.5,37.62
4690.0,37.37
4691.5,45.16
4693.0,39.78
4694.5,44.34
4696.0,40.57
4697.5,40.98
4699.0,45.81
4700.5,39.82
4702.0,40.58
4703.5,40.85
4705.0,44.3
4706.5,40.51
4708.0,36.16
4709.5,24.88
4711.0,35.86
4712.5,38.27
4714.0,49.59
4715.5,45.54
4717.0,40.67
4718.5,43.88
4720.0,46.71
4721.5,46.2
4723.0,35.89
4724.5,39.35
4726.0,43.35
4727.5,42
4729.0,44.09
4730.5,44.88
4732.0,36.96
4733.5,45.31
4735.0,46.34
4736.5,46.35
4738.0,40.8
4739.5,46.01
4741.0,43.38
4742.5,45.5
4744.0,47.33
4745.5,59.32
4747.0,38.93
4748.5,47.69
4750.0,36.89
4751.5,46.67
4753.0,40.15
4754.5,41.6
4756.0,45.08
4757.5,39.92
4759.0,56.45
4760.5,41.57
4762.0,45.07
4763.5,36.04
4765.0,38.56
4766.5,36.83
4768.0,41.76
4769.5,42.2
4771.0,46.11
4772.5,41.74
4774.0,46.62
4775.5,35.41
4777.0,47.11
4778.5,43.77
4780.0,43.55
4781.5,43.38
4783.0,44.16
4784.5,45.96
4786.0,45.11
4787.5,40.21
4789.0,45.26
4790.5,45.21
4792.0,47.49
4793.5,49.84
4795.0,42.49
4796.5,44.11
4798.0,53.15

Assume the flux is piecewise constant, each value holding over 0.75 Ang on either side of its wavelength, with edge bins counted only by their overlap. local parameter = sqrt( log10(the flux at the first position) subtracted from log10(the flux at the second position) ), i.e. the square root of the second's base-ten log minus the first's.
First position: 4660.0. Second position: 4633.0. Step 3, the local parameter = 0.236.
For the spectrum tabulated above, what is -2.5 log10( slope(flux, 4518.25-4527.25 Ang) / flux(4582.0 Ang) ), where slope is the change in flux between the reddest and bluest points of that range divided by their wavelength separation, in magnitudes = 5.7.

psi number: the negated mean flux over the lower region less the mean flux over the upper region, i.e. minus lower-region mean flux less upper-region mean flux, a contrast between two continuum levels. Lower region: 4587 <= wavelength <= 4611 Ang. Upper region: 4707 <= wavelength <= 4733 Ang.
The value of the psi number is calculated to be -83.0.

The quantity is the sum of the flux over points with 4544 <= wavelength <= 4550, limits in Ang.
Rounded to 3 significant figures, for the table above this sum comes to 167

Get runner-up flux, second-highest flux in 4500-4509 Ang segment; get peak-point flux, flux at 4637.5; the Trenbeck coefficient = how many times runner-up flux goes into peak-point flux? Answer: 1.03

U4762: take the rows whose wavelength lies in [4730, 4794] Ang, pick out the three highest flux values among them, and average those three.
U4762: 55.2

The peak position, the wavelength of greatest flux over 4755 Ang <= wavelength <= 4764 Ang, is 4759.0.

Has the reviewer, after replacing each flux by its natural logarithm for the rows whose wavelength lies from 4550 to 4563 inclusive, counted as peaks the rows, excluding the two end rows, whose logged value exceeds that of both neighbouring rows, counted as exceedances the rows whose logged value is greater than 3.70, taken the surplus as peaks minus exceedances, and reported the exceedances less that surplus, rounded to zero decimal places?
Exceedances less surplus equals 6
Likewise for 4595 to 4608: 8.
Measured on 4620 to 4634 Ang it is 16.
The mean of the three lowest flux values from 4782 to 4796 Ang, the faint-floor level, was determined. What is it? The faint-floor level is 42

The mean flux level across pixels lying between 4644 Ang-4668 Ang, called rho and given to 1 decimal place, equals 41.5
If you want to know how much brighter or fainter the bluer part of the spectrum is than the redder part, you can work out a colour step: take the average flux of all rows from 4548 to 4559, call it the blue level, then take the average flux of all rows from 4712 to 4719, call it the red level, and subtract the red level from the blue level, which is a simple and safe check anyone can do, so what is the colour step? -5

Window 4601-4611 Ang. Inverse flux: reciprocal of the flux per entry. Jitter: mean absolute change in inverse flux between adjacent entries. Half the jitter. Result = 0.0010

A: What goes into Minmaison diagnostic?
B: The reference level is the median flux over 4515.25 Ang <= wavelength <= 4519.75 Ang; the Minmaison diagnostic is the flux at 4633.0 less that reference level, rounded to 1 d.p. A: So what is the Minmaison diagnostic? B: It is 3.0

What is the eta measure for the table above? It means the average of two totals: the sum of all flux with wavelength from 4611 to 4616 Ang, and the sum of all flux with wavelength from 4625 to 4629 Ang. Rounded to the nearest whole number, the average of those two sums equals 140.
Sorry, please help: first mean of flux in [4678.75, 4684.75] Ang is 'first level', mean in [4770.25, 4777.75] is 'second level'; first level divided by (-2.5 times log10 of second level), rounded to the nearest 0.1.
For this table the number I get -10.3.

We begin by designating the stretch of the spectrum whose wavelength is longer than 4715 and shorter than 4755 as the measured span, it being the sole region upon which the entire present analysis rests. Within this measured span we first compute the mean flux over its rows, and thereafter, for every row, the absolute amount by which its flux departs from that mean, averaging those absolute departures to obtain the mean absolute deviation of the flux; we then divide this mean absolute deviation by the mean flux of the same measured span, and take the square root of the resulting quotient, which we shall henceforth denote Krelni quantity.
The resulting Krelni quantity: 0.28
